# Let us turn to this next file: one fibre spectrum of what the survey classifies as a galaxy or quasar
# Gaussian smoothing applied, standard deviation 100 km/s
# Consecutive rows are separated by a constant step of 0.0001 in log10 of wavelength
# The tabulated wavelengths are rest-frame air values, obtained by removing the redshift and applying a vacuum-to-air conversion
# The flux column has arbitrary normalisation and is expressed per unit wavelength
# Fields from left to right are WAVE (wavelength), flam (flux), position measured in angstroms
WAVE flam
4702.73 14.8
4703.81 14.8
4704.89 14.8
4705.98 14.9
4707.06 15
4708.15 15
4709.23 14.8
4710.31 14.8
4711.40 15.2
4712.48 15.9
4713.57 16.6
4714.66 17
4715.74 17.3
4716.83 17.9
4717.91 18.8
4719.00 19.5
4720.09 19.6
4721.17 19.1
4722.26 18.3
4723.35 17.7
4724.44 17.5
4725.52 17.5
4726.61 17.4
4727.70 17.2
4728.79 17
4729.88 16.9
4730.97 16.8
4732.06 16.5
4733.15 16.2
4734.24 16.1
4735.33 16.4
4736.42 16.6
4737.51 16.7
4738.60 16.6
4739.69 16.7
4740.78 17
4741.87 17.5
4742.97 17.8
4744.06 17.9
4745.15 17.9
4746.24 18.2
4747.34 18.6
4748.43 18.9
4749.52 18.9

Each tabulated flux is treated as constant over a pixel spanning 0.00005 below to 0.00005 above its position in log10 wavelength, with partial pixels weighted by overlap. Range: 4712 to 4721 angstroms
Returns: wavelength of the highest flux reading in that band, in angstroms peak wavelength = 4720.09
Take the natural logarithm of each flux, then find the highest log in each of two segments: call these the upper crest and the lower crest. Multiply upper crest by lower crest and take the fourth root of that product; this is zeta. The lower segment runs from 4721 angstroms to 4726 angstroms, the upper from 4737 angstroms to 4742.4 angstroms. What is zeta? 1.705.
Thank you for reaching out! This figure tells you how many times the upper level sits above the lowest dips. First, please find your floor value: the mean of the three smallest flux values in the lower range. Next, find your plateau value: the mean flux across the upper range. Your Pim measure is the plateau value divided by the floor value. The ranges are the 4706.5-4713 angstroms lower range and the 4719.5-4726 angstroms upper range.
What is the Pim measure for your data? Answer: 1.23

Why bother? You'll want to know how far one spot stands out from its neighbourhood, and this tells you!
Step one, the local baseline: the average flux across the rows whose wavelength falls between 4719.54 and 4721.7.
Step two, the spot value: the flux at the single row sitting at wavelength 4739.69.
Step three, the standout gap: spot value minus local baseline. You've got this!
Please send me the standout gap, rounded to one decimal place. -2.7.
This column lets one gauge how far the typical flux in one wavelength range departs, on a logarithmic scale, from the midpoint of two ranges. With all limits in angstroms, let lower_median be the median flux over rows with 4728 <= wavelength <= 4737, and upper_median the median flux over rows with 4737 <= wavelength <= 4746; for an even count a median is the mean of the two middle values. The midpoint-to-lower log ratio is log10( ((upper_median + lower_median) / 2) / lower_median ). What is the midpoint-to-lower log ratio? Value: 0.01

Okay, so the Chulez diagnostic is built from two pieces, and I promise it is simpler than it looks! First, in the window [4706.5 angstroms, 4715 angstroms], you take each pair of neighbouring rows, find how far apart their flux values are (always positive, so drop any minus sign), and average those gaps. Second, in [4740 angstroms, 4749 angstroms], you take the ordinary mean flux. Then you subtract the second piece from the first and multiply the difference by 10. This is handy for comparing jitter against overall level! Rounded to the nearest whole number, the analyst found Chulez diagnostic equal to -176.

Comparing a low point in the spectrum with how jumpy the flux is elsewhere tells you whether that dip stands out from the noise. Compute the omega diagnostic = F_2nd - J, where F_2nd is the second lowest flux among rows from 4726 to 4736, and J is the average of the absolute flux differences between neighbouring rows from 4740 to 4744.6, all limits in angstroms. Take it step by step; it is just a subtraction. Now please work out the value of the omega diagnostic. 15.9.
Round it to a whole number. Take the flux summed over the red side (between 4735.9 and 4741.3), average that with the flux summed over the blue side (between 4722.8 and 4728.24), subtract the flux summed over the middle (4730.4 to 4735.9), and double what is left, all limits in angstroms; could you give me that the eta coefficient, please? 7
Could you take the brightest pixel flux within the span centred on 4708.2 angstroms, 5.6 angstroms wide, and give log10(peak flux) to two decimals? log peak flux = 1.18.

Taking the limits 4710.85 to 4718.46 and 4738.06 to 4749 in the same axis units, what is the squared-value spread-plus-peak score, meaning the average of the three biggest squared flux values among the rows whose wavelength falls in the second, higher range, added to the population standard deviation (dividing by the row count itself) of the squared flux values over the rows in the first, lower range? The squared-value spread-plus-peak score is 383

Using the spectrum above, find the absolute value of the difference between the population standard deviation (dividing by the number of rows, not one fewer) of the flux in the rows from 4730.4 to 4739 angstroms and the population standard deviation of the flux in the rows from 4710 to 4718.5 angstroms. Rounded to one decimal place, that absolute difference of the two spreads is 1.0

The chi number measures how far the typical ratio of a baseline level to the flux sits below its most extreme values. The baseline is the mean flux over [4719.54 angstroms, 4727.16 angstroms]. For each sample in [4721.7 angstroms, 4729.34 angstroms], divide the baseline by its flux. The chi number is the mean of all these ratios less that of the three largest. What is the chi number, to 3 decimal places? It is -0.019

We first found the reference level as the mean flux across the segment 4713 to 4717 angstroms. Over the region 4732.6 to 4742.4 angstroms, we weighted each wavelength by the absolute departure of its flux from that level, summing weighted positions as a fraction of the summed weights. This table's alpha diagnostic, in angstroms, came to 4736.3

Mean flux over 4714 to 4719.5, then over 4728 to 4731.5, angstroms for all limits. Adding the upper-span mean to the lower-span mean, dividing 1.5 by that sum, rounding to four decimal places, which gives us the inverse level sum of 0.0429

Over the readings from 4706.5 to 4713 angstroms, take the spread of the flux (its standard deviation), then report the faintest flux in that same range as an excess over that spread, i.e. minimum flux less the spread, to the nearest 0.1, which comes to 14.4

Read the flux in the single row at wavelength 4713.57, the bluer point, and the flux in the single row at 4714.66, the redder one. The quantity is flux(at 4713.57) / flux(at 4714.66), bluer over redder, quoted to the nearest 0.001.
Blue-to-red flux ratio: 0.976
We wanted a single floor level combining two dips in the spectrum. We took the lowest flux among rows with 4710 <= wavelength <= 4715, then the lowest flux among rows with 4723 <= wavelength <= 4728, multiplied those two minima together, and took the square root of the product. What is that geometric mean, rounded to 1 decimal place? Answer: 16.0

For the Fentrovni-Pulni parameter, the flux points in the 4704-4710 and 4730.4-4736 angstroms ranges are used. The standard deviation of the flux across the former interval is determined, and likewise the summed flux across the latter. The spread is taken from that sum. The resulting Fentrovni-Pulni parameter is 82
